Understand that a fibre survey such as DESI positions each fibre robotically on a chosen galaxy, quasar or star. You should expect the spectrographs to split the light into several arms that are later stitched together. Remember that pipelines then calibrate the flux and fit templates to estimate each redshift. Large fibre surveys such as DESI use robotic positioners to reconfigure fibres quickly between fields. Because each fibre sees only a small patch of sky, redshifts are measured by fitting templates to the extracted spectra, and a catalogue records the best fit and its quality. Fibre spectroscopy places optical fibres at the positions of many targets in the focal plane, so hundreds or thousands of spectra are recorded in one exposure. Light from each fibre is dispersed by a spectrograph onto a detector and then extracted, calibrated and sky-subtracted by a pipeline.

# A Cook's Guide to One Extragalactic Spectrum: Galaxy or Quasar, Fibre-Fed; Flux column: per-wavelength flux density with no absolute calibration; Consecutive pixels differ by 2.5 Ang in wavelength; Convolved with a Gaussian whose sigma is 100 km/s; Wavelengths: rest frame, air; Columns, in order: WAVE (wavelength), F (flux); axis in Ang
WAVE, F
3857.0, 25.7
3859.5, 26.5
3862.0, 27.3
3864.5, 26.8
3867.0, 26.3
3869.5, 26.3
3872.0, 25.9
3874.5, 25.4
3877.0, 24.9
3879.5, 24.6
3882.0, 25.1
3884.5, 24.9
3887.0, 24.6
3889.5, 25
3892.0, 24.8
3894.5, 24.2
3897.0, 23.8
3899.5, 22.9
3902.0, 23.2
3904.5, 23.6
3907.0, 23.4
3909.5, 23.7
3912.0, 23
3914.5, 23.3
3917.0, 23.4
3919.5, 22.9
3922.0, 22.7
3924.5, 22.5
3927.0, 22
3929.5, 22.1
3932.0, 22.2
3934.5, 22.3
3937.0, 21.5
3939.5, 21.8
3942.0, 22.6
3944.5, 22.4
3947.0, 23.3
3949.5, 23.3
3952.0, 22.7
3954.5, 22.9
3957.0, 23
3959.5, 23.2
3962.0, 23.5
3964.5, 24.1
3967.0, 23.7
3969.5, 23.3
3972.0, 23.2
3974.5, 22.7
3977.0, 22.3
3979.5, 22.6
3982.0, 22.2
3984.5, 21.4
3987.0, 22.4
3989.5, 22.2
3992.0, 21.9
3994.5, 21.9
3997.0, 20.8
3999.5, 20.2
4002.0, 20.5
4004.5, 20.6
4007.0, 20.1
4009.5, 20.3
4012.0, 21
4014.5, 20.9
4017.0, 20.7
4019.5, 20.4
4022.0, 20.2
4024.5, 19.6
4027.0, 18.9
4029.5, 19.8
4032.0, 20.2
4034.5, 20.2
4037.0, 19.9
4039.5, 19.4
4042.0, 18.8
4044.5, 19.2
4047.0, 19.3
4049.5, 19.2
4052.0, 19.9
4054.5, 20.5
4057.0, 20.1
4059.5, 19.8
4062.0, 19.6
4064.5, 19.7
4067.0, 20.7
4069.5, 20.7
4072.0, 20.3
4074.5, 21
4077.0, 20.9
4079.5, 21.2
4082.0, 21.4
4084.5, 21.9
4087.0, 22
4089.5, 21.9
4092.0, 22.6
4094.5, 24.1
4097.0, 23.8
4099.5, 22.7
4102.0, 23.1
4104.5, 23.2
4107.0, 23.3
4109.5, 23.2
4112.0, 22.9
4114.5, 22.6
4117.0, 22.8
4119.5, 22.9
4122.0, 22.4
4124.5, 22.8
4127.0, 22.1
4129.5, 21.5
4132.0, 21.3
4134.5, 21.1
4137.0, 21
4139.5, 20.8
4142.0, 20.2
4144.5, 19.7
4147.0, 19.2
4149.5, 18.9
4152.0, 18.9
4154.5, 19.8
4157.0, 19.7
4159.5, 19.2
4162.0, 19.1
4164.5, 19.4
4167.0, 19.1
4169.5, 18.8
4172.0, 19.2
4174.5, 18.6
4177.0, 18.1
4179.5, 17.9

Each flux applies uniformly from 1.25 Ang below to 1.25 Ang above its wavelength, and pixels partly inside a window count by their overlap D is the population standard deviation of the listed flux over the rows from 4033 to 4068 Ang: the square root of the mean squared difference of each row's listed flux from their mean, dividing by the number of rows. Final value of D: 0.51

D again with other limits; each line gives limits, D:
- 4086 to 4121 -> 0.58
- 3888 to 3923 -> 0.67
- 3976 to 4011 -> 0.89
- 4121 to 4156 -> 1.23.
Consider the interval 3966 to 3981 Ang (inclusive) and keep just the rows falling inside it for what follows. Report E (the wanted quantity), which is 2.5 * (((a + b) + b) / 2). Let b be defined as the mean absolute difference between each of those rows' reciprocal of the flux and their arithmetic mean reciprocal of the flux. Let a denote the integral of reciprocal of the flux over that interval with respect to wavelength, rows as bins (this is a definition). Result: 0.82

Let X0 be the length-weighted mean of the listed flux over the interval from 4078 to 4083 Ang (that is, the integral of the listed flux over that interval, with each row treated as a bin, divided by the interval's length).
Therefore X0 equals 21.3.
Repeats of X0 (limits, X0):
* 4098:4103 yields 22.9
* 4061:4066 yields 19.7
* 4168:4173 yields 19.0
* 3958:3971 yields 23.5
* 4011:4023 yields 20.6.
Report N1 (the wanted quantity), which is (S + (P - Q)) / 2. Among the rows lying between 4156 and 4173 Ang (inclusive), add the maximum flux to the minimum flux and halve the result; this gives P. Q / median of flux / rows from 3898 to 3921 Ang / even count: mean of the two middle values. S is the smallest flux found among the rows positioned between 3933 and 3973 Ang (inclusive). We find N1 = 8.7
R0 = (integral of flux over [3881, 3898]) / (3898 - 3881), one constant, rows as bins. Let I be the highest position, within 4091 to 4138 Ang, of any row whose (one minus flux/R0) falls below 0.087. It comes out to 4124.5 Ang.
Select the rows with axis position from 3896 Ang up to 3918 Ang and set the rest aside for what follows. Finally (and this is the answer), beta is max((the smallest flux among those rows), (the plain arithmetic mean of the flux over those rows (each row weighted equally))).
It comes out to 23.4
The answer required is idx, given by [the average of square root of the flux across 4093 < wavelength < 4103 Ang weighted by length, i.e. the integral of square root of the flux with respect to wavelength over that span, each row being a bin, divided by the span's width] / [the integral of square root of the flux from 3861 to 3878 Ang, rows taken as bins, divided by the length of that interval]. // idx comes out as 0.95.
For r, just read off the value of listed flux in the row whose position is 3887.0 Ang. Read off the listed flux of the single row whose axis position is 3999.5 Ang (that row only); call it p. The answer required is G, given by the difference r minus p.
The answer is 4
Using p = 20.2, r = 24.6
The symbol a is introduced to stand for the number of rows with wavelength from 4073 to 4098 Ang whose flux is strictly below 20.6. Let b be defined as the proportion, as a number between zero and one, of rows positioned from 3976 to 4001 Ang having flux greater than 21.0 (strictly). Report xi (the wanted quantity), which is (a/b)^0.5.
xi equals 0.0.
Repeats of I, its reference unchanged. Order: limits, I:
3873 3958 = 3957.0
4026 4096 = 4094.5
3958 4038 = 3979.5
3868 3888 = 3887.0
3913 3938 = 3924.5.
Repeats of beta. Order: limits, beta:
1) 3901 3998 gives 22.7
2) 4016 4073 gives 19.9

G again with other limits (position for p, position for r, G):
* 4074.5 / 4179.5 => -3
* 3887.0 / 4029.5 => -5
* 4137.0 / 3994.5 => 1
